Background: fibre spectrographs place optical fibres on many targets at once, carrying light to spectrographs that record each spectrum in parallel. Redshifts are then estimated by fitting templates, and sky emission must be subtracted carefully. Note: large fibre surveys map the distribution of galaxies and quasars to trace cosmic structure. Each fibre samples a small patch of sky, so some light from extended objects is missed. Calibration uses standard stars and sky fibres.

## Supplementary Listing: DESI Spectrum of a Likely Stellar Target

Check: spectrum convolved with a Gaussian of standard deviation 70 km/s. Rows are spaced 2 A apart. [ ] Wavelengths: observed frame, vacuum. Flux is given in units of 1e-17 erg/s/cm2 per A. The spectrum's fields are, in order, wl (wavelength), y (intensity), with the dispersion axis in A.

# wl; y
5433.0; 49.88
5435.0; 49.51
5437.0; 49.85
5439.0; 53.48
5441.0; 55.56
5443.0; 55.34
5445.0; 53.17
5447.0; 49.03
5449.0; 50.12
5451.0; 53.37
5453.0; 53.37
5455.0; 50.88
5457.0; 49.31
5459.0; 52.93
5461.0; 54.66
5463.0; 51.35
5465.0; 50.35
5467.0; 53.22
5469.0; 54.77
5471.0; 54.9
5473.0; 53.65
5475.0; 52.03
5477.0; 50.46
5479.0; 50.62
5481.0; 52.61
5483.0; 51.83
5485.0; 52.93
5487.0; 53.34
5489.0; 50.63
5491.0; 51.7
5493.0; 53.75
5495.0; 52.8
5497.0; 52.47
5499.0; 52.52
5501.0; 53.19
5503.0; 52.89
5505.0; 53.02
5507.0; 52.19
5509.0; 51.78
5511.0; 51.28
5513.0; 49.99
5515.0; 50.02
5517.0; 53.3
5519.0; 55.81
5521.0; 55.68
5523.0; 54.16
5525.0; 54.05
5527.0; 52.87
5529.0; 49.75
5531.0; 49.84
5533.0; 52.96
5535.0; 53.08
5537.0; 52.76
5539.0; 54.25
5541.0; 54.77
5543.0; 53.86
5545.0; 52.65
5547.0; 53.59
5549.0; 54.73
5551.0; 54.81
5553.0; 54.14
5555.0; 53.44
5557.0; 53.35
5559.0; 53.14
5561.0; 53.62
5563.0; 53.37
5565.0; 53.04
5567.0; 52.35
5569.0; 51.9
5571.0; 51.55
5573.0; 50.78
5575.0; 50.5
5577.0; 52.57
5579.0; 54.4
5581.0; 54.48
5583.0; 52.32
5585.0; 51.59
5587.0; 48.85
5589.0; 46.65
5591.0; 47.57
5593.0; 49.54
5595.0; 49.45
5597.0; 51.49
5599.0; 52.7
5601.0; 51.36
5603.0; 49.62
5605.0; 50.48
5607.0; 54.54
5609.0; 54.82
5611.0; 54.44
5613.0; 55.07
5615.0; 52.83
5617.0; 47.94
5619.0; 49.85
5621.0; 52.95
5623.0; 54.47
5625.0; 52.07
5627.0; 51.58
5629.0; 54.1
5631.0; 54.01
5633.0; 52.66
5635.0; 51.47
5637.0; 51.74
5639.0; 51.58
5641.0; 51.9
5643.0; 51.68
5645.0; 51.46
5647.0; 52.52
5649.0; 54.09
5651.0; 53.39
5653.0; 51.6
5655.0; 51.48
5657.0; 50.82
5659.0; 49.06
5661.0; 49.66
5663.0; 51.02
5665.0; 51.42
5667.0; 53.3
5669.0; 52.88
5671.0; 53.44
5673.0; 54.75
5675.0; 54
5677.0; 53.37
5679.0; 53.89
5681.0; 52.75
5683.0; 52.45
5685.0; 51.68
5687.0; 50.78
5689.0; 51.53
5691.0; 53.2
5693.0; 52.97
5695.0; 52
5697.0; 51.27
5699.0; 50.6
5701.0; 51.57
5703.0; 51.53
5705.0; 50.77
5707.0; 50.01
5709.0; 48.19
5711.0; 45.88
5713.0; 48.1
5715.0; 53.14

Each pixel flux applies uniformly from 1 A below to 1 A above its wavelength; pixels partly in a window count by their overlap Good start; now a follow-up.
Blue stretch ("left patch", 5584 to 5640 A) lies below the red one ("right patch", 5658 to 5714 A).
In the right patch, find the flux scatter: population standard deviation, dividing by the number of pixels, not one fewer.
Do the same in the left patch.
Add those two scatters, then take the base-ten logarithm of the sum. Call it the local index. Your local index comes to 0.63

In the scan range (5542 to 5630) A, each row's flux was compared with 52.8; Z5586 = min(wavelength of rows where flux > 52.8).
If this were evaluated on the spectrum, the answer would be 5543.0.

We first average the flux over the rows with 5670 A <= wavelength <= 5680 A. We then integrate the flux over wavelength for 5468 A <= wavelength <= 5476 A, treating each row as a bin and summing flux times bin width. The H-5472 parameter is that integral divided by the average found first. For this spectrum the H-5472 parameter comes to 8.0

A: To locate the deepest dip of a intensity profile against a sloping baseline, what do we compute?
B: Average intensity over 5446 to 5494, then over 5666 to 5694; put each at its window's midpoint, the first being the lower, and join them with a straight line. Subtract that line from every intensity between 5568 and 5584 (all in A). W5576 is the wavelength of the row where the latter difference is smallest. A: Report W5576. 5575.0 A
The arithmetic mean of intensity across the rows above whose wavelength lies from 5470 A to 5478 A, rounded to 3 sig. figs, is 52.8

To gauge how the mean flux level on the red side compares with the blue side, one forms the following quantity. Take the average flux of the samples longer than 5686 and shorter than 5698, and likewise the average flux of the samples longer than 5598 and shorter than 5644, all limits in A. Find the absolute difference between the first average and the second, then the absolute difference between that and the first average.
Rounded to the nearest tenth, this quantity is 51.6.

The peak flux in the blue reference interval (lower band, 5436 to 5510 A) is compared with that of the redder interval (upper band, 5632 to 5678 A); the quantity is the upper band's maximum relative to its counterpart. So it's 0.985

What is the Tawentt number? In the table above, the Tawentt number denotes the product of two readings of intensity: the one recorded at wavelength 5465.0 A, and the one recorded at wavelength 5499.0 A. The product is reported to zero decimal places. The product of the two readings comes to 2644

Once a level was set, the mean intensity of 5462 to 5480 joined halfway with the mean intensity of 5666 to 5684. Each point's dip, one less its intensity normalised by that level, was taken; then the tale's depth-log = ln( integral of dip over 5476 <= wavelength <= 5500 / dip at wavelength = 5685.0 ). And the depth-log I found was 2.7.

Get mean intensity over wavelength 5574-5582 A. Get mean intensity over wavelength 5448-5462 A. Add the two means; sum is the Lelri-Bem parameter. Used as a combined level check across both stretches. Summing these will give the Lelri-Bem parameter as 105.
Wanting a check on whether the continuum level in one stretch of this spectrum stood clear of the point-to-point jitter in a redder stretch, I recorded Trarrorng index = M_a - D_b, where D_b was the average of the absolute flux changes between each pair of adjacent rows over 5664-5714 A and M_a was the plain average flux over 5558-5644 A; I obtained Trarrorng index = 51.0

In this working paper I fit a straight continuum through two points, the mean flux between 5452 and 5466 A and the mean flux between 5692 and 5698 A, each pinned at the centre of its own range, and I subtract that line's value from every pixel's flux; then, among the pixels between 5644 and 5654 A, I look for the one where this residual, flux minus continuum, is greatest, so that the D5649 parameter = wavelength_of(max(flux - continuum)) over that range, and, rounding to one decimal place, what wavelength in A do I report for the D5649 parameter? 5649.0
